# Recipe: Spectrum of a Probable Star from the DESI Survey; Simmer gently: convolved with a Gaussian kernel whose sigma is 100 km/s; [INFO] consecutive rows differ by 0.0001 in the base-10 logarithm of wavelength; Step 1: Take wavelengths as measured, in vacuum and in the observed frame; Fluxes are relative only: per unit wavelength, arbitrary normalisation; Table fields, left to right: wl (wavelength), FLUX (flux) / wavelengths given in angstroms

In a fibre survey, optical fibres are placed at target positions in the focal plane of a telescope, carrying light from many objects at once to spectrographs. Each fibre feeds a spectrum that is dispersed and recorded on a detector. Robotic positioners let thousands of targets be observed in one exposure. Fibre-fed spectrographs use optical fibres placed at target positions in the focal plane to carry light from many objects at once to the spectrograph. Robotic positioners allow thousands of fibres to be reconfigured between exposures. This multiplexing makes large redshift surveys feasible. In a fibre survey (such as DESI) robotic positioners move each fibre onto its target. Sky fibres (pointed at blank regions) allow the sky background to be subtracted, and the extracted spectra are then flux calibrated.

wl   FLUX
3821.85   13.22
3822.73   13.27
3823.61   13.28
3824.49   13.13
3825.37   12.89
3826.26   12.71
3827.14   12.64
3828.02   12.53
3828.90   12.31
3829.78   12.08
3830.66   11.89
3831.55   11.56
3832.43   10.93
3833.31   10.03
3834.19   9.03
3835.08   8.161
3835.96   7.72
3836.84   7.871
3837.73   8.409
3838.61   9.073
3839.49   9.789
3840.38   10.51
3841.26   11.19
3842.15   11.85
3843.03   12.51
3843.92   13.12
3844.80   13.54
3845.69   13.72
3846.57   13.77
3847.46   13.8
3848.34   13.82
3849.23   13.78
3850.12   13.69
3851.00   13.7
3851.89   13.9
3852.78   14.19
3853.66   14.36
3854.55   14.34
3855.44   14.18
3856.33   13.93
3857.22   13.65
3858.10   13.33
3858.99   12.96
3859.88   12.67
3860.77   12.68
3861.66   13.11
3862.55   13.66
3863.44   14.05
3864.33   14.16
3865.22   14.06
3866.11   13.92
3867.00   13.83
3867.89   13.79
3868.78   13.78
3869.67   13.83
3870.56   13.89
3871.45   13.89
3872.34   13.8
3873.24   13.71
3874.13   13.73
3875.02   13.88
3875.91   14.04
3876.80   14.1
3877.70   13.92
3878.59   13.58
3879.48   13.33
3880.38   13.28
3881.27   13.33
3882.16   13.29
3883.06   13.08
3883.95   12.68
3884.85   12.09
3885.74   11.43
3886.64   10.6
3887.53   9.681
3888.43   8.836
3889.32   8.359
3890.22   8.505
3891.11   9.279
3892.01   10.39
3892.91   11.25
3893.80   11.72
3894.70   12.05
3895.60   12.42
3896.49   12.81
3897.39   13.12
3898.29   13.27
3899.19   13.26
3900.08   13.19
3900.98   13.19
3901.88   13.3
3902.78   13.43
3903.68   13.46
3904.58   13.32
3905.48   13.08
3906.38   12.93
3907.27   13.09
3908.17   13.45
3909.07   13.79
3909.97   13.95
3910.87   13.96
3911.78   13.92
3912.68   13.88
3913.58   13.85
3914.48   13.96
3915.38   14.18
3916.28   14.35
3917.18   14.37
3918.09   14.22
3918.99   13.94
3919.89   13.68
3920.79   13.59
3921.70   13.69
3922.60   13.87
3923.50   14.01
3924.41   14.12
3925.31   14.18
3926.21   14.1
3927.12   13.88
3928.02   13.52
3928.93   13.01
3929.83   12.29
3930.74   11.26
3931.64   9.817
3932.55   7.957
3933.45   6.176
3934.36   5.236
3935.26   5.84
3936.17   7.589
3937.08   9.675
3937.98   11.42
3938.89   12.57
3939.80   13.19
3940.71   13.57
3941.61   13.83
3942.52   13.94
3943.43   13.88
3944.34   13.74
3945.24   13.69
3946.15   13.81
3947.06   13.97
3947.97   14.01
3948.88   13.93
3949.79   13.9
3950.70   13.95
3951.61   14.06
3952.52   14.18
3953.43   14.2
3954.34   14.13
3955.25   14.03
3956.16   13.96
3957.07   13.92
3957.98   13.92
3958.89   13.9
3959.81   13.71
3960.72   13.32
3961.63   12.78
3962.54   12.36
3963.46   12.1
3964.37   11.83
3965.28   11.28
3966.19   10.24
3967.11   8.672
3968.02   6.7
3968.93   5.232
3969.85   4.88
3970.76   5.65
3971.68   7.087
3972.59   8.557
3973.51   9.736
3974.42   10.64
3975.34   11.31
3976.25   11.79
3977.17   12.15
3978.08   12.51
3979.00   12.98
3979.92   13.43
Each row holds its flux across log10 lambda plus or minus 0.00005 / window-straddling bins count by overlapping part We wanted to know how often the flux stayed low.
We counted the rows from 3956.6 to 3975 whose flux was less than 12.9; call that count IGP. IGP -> 15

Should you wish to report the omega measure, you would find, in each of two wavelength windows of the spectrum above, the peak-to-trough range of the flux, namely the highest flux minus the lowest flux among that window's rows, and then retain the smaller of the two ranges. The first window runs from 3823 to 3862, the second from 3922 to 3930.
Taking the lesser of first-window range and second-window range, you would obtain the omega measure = 1.9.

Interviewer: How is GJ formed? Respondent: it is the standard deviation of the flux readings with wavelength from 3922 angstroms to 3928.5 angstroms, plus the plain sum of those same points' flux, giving 98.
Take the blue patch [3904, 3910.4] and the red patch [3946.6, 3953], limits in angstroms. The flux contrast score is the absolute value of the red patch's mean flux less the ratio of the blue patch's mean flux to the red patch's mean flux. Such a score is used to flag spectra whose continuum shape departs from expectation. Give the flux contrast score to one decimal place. 13.0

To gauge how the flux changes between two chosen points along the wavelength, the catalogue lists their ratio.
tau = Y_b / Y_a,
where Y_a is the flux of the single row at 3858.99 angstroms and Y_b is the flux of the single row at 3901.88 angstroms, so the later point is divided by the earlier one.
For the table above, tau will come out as 1.03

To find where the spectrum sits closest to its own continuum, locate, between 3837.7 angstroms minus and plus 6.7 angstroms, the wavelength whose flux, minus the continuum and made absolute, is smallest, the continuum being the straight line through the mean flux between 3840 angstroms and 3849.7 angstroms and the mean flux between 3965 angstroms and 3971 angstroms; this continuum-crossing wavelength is 3843.92 angstroms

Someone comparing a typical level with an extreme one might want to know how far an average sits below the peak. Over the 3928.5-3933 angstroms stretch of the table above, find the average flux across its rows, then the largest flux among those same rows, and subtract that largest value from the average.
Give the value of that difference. -2.1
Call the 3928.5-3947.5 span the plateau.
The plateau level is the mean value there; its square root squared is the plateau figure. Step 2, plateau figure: 11.3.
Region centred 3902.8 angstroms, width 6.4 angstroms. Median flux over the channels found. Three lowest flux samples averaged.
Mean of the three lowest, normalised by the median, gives 0.99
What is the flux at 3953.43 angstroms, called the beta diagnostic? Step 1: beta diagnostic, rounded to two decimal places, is 14.20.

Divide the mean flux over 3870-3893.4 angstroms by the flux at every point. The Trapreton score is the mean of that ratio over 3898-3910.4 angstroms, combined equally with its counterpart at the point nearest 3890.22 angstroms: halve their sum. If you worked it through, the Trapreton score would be 1.18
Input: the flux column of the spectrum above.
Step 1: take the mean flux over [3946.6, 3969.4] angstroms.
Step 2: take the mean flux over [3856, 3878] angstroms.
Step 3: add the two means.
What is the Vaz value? 26.3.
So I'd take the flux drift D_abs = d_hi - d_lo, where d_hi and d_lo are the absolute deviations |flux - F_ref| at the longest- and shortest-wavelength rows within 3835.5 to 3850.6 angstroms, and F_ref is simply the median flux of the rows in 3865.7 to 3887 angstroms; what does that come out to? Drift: -6.0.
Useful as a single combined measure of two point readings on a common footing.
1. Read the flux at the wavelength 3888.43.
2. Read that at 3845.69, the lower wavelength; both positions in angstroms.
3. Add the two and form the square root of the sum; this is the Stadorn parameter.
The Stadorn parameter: 4.75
